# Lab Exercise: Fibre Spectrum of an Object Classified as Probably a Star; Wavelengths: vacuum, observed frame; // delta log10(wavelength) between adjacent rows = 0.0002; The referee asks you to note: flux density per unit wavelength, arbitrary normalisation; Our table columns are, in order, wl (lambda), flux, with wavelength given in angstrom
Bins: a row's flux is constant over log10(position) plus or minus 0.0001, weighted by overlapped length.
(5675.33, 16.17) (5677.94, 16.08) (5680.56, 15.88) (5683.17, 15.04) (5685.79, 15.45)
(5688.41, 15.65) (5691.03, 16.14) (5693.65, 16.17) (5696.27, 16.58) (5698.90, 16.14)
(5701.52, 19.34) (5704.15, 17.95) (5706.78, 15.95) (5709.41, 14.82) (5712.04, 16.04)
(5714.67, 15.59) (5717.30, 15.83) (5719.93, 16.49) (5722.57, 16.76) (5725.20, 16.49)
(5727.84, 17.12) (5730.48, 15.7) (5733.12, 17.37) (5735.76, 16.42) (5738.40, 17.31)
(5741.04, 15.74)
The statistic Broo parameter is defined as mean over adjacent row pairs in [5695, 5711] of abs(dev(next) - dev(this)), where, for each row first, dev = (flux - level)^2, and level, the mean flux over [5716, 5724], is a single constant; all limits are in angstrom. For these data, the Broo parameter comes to 3.9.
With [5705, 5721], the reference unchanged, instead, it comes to 1.1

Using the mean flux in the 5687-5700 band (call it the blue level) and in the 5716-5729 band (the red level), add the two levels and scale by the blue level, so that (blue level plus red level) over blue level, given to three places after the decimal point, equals 2.025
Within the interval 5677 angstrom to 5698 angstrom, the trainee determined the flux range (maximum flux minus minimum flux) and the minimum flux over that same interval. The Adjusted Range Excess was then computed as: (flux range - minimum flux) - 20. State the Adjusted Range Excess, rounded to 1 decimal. -33.5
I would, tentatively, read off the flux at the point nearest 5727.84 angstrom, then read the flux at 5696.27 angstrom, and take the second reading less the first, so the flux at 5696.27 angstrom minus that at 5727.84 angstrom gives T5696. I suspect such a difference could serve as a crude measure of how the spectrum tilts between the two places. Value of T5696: -0.54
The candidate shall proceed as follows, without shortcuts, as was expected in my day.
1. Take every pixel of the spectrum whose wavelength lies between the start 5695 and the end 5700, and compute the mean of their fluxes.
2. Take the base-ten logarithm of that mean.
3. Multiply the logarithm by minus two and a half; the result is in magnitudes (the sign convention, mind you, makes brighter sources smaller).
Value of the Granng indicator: -3.034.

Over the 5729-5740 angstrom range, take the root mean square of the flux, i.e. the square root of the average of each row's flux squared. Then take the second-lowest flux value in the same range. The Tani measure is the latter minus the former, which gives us -0.29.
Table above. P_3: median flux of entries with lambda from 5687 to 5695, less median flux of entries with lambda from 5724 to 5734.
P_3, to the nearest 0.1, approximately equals -0.7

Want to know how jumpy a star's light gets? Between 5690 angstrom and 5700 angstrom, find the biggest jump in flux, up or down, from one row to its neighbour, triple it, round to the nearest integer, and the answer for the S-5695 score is 1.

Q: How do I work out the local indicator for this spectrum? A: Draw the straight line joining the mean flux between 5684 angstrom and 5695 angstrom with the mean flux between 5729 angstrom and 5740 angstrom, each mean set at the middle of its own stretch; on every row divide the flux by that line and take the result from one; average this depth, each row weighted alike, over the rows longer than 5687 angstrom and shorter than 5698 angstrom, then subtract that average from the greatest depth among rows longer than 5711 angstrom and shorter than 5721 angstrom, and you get 0.060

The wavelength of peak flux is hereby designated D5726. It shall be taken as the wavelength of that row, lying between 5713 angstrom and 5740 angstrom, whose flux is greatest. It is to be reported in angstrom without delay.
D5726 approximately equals 5733.12 angstrom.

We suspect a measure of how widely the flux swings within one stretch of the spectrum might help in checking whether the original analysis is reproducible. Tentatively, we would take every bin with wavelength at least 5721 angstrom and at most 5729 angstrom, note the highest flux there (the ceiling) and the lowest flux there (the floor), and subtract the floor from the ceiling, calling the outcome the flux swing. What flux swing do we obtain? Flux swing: 0.63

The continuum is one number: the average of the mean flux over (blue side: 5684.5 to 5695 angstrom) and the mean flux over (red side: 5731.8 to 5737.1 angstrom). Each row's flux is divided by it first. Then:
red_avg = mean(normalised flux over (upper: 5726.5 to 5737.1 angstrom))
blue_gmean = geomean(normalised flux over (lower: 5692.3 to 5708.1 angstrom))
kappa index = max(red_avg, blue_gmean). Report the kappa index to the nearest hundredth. 1.04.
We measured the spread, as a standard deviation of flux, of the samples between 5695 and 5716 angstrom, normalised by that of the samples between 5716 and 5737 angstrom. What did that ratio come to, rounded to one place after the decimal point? 2.5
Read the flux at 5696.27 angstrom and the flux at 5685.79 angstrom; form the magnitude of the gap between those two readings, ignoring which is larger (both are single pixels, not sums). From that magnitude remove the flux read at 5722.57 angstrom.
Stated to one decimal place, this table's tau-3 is -15.6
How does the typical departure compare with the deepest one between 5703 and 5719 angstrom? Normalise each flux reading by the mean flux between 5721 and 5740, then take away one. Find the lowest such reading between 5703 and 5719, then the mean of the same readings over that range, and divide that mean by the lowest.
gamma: 0.37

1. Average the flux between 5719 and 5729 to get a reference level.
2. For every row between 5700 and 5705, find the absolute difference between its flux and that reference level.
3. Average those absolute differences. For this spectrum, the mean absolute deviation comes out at 1.9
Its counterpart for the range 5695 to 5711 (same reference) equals 1.2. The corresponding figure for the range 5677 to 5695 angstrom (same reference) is 0.9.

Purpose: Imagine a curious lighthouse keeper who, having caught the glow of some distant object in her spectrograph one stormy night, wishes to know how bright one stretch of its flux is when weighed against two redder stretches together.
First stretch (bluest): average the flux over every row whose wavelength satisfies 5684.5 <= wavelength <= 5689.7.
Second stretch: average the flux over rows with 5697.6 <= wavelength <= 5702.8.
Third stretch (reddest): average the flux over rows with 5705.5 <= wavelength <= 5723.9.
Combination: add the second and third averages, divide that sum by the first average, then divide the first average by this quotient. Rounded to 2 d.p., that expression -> 7.18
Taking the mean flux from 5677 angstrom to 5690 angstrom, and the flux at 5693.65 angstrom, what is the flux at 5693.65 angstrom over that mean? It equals 1.035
